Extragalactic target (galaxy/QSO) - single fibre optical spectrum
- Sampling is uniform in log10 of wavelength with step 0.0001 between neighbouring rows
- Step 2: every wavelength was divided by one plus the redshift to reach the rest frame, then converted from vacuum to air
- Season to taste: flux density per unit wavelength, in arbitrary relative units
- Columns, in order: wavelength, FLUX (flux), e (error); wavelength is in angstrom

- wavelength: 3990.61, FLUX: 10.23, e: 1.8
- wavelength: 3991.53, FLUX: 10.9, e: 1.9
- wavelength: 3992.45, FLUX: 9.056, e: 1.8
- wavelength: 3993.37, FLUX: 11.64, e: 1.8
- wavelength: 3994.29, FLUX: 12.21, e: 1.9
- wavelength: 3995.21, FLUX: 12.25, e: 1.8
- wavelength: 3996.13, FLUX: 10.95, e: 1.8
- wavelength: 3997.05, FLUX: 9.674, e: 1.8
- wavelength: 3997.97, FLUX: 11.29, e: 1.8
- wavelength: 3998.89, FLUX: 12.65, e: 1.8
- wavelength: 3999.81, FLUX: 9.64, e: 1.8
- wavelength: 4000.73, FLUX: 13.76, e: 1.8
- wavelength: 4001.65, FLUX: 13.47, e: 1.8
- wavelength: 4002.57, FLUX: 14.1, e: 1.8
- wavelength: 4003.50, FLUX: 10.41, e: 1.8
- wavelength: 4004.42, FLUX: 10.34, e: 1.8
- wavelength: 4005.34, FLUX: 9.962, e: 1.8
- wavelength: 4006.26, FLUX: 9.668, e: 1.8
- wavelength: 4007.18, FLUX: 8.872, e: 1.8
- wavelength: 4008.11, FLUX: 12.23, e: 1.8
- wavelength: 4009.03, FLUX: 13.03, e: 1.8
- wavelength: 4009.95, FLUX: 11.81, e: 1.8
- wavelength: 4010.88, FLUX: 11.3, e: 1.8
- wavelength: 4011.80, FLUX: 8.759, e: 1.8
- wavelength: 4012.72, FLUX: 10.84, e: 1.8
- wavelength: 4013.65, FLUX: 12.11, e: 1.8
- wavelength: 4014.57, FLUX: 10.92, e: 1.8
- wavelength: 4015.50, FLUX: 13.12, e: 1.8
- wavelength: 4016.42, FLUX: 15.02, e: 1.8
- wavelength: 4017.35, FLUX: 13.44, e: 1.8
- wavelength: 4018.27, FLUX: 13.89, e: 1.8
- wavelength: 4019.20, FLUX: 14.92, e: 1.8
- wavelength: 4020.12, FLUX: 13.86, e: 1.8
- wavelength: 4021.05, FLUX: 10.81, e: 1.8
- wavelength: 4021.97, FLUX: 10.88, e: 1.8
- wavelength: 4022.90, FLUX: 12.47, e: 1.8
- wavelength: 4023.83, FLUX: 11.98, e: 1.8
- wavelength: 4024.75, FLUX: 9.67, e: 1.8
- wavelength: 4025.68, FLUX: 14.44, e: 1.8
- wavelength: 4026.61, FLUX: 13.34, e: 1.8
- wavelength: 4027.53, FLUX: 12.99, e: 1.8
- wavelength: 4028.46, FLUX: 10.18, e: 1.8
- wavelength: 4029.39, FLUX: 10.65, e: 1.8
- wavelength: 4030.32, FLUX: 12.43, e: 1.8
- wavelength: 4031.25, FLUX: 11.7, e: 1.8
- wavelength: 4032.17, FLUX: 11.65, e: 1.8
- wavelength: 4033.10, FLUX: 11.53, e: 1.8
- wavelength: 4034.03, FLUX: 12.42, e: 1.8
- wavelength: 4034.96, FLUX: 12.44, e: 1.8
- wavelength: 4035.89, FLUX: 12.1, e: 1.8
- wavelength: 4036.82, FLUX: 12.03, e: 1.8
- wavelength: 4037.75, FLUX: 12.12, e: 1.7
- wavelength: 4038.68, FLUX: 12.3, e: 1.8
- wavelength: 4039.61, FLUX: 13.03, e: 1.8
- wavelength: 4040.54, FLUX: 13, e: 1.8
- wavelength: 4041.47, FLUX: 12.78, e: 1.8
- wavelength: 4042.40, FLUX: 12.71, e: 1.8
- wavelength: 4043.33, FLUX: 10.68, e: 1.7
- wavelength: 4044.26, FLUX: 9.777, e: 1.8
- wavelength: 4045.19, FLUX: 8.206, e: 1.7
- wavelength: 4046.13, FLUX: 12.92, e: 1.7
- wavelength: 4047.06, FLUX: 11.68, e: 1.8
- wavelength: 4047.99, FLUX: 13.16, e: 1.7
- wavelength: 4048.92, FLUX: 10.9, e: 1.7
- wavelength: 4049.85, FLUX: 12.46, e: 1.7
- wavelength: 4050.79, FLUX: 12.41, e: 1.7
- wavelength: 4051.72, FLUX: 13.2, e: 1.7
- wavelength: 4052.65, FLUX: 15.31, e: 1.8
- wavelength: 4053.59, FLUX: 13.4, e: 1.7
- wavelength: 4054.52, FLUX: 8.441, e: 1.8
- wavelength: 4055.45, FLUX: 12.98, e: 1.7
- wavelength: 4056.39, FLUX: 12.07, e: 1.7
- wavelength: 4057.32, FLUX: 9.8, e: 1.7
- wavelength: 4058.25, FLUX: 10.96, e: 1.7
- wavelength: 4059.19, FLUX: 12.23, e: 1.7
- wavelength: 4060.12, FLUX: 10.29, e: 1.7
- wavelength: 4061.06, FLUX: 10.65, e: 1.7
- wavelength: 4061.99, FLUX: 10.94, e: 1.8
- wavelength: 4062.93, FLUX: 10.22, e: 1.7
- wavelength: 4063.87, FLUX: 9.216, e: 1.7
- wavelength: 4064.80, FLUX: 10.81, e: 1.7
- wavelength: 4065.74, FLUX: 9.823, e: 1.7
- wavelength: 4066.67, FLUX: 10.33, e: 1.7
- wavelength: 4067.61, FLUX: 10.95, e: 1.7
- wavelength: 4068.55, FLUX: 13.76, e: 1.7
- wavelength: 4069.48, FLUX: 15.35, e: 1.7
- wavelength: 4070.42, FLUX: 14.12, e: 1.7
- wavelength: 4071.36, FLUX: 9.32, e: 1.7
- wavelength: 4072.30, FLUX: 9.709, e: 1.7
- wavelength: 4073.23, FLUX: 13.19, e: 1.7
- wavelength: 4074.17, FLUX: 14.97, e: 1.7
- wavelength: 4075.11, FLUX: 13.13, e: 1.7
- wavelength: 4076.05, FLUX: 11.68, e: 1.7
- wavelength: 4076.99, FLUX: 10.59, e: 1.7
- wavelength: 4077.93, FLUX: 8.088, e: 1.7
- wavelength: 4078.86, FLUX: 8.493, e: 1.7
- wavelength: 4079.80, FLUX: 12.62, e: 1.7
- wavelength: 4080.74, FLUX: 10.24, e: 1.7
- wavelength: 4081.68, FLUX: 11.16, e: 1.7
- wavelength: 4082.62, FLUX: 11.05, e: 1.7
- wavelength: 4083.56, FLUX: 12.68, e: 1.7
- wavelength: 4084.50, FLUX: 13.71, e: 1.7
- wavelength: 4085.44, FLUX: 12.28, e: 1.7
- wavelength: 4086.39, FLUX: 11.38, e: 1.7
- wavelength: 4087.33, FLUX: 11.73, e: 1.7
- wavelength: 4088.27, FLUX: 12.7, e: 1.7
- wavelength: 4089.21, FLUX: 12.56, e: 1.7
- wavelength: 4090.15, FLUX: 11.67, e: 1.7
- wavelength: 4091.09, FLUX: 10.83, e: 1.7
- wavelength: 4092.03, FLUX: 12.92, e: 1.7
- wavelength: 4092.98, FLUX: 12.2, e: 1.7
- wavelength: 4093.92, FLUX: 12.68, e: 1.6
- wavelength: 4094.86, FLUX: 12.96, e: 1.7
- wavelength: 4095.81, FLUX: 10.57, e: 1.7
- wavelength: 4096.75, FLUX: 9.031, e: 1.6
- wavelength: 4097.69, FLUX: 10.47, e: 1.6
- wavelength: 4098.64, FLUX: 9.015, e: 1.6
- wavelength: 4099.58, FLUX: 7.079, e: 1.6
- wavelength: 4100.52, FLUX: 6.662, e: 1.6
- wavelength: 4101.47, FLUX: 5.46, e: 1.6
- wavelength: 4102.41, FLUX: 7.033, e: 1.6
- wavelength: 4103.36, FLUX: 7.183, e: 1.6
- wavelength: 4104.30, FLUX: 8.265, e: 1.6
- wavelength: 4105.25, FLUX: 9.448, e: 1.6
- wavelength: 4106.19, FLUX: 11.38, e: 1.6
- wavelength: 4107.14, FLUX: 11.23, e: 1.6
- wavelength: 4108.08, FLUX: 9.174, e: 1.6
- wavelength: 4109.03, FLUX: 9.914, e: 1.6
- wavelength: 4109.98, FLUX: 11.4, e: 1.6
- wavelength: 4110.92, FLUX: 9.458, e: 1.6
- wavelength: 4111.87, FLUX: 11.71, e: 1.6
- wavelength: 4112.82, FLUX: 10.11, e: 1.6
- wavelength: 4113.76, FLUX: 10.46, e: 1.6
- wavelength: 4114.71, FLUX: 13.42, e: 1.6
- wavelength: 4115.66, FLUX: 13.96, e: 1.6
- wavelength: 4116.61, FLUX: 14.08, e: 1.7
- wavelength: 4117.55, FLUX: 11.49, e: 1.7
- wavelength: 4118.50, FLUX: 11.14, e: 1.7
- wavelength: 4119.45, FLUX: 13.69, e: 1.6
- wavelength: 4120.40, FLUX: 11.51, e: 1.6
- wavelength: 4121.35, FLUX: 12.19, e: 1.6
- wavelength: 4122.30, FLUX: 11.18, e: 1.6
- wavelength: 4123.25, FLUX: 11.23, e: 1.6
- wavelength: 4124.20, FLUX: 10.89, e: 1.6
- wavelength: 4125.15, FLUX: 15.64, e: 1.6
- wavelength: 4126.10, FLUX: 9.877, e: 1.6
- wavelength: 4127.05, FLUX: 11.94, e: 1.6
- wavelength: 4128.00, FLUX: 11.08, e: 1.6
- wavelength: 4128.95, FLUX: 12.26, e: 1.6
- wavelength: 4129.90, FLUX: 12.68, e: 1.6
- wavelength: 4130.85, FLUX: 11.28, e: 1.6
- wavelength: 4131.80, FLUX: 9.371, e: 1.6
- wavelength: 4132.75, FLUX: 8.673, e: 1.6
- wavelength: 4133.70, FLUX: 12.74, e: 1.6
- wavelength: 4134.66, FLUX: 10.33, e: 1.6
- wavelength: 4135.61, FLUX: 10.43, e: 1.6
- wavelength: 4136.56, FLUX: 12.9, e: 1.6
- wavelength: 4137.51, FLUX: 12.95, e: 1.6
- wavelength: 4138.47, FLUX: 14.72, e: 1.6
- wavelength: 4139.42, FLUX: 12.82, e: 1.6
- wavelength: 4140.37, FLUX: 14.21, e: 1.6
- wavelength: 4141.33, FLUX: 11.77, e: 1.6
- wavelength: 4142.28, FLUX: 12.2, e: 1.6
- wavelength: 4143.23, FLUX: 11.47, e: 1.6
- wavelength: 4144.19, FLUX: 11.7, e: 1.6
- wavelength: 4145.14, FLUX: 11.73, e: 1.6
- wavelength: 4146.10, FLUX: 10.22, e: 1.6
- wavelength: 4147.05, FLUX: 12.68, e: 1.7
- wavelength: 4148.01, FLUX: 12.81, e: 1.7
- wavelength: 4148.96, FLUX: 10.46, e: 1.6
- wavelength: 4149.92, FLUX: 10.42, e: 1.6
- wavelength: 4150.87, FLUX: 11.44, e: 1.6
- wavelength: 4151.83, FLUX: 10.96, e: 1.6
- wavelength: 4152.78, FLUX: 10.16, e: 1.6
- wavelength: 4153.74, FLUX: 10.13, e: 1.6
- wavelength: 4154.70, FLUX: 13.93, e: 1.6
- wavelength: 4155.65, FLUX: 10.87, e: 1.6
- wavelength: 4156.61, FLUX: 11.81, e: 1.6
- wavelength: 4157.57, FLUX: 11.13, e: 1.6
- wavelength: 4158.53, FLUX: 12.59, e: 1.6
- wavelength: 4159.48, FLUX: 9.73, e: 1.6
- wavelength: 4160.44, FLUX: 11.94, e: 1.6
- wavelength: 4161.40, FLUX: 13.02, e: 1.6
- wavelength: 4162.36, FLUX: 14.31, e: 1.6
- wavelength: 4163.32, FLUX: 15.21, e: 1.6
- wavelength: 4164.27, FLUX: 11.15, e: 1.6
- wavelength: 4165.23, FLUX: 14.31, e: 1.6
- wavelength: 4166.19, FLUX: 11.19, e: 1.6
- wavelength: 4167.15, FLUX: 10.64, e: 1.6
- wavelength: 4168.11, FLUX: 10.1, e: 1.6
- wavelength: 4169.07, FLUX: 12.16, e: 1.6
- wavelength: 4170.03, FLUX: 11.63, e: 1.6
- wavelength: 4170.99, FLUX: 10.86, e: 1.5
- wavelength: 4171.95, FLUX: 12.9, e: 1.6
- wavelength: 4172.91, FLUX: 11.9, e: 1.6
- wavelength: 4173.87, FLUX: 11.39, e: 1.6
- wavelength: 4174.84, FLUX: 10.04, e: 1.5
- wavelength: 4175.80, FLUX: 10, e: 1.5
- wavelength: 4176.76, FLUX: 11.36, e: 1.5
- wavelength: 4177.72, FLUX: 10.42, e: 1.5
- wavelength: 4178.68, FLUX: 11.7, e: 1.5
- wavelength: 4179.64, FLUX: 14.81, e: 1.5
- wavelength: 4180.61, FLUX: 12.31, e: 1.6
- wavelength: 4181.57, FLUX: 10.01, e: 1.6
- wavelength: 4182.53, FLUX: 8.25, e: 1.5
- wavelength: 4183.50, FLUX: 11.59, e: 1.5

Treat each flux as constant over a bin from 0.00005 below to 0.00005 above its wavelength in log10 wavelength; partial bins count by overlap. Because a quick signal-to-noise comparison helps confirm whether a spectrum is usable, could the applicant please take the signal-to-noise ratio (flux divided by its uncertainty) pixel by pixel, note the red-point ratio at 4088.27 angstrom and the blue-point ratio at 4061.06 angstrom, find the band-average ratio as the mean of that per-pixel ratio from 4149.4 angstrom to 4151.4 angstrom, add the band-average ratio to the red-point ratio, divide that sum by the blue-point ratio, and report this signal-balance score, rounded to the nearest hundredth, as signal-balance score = 2.28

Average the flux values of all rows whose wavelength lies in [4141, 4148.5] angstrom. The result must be 11.8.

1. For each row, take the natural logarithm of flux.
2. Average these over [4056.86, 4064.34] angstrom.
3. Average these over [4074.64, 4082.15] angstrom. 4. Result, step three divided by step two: 1.00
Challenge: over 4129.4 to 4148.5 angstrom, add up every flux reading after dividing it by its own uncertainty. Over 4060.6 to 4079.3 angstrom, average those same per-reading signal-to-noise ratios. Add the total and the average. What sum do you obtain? 154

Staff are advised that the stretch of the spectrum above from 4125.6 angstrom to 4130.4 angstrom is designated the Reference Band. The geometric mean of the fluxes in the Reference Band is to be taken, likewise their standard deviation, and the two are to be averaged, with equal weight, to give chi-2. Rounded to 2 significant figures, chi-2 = 6.3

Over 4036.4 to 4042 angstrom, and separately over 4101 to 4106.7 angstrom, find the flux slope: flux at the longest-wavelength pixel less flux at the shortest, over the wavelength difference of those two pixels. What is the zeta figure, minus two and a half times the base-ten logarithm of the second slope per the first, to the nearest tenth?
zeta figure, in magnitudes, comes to -2.2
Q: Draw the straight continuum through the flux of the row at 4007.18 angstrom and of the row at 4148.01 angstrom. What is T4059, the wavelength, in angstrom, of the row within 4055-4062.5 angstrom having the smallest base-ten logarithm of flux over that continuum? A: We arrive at 4057.32 angstrom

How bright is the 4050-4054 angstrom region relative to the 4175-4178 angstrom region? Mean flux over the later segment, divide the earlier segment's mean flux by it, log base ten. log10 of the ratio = 0.11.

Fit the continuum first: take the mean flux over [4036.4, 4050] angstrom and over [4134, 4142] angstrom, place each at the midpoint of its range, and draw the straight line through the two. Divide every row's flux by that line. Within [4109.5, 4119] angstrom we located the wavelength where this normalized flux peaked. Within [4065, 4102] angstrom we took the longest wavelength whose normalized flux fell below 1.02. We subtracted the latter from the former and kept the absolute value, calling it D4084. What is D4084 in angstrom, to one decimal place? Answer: 15.1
